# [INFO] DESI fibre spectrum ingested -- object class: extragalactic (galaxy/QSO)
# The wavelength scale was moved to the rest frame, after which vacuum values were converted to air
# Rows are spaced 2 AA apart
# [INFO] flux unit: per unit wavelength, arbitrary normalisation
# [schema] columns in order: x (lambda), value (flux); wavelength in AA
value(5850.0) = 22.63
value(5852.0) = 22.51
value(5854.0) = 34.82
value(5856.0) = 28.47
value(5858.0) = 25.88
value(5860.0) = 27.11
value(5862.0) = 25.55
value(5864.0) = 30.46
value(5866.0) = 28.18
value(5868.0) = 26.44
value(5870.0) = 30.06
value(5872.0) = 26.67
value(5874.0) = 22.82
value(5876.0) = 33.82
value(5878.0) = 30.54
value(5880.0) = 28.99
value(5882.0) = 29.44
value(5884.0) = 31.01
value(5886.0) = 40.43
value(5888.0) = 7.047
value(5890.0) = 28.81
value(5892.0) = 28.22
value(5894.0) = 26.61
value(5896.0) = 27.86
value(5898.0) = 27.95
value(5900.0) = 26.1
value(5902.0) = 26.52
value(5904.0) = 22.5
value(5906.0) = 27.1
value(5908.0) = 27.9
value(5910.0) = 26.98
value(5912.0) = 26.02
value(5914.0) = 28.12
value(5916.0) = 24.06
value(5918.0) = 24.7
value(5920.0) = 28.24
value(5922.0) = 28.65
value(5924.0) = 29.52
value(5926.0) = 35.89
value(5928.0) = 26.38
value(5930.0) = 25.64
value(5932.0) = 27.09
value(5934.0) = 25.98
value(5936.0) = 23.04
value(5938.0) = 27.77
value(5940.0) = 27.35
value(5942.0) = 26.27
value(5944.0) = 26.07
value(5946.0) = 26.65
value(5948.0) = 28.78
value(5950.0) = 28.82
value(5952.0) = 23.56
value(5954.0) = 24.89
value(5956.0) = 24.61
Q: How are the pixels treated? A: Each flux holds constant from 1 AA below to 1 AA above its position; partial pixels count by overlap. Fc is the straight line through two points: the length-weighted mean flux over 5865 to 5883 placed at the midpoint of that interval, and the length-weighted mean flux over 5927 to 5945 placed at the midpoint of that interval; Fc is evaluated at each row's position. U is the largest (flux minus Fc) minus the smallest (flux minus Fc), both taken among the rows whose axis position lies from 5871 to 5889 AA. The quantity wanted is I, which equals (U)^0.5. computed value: 5.8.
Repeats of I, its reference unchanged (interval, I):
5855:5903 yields 5.8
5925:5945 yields 3.5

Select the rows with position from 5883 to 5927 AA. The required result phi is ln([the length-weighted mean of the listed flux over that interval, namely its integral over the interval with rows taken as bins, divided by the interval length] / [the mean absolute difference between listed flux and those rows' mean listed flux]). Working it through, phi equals 2.14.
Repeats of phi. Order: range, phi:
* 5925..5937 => 2.26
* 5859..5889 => 1.88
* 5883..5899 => 1.65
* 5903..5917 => 2.77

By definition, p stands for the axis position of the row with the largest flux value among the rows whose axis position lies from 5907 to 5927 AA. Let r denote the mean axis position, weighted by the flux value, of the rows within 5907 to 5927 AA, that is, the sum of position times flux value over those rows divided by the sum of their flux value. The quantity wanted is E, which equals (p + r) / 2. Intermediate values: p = 5926.0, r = 5917.4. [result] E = 5921.7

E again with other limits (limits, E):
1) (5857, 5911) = 5884.9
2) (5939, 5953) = 5948.0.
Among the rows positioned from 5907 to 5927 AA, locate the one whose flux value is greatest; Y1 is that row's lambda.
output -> 5926.0 AA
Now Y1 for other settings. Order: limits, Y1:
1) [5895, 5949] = 5926.0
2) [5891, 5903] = 5892.0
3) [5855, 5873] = 5864.0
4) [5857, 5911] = 5886.0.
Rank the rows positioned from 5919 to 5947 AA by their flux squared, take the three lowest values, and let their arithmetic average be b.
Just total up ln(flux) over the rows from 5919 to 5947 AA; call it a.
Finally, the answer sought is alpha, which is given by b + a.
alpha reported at 667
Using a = 46.3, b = 621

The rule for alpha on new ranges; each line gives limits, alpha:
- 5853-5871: 704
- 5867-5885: 674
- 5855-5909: 448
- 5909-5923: 645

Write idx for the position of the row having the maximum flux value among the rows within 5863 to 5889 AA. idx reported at 5886.0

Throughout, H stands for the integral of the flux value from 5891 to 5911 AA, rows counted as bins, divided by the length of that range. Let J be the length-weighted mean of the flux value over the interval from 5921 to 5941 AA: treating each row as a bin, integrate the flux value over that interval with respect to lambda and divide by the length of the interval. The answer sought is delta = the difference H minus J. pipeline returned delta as -1.0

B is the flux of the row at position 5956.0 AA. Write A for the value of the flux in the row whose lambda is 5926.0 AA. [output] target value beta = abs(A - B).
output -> 11.3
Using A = 35.89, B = 24.61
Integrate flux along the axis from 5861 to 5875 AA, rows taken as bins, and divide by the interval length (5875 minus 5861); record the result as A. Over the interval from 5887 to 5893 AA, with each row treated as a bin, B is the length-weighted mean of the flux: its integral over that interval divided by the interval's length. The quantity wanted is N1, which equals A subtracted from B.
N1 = -5.8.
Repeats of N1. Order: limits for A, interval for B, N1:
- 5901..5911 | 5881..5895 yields 1.2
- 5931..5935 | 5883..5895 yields 0.5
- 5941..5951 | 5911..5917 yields -1.3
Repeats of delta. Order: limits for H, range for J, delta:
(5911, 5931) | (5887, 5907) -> 2.9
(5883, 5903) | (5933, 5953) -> 0.6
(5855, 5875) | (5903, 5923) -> 0.7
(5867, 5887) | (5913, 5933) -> 2.2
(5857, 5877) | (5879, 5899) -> 0.1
